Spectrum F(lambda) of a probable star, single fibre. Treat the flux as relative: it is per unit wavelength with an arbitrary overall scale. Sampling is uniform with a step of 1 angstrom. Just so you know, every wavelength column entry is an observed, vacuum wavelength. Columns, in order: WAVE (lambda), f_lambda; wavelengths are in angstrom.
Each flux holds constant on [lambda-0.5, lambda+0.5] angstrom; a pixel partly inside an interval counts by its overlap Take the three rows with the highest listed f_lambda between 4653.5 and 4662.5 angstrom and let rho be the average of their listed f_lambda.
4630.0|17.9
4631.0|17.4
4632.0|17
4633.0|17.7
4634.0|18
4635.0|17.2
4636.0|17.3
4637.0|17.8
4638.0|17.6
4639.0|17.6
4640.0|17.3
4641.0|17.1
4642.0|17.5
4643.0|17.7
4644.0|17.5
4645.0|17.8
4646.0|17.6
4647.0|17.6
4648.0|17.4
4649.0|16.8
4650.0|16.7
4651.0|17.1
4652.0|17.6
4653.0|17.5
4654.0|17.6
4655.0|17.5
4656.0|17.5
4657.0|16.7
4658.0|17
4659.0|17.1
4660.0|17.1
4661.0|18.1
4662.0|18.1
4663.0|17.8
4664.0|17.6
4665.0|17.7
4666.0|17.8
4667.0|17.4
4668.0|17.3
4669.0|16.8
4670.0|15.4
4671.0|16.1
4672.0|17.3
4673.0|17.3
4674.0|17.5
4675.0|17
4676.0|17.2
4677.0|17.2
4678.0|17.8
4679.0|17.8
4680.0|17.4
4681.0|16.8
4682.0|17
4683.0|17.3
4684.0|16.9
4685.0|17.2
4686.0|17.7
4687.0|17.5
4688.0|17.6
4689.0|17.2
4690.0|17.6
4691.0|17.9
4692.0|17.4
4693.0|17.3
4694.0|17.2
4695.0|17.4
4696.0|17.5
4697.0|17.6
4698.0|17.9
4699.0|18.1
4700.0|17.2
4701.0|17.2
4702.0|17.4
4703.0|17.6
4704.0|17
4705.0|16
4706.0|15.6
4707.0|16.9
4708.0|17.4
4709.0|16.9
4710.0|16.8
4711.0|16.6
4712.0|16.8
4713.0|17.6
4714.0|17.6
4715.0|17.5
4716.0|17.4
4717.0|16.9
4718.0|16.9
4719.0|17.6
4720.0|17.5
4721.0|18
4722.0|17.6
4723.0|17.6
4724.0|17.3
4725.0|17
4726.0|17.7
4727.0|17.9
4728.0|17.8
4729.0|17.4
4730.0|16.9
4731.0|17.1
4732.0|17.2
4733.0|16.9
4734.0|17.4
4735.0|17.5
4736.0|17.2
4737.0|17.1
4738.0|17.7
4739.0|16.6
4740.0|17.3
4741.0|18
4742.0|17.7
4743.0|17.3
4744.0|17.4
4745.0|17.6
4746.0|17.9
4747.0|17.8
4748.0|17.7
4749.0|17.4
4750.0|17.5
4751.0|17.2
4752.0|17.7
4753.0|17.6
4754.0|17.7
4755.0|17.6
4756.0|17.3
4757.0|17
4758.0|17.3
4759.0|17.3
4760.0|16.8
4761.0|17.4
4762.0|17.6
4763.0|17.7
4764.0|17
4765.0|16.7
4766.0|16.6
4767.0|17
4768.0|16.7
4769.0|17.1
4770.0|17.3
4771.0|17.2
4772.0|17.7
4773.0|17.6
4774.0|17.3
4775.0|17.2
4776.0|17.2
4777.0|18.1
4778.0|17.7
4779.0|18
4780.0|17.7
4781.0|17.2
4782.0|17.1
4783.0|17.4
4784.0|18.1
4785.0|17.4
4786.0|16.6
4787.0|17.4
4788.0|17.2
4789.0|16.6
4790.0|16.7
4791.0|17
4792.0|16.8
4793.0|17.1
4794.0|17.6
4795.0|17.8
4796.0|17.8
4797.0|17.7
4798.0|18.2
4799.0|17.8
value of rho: 17.9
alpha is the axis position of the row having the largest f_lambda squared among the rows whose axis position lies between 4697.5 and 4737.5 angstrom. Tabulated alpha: 4699.0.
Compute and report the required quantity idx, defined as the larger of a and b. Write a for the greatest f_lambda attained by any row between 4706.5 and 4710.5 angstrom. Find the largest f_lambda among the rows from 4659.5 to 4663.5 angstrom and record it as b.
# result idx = 18.10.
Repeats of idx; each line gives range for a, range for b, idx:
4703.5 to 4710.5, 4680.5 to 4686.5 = 17.70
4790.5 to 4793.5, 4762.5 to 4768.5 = 17.70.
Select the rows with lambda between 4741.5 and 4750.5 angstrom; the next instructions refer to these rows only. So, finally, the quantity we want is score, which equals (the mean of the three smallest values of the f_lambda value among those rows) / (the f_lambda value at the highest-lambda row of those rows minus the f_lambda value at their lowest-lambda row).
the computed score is -87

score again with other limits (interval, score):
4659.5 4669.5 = -57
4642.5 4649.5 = -19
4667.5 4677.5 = -161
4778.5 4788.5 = -21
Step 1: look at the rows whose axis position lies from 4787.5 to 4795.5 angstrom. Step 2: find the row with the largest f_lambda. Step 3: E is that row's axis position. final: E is 4795.0 angstrom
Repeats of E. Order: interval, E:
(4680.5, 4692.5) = 4691.0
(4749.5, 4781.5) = 4777.0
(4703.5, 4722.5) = 4721.0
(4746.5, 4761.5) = 4747.0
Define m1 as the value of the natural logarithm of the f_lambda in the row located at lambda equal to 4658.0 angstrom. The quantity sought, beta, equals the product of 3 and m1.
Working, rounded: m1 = 2.83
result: 8.50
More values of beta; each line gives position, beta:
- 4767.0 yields 8.50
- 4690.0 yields 8.60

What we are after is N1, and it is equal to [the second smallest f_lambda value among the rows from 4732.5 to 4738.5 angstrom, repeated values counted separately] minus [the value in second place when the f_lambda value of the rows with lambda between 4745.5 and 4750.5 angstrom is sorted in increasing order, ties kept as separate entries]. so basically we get -0.4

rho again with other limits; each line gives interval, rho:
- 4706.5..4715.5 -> 17.6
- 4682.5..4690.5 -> 17.6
